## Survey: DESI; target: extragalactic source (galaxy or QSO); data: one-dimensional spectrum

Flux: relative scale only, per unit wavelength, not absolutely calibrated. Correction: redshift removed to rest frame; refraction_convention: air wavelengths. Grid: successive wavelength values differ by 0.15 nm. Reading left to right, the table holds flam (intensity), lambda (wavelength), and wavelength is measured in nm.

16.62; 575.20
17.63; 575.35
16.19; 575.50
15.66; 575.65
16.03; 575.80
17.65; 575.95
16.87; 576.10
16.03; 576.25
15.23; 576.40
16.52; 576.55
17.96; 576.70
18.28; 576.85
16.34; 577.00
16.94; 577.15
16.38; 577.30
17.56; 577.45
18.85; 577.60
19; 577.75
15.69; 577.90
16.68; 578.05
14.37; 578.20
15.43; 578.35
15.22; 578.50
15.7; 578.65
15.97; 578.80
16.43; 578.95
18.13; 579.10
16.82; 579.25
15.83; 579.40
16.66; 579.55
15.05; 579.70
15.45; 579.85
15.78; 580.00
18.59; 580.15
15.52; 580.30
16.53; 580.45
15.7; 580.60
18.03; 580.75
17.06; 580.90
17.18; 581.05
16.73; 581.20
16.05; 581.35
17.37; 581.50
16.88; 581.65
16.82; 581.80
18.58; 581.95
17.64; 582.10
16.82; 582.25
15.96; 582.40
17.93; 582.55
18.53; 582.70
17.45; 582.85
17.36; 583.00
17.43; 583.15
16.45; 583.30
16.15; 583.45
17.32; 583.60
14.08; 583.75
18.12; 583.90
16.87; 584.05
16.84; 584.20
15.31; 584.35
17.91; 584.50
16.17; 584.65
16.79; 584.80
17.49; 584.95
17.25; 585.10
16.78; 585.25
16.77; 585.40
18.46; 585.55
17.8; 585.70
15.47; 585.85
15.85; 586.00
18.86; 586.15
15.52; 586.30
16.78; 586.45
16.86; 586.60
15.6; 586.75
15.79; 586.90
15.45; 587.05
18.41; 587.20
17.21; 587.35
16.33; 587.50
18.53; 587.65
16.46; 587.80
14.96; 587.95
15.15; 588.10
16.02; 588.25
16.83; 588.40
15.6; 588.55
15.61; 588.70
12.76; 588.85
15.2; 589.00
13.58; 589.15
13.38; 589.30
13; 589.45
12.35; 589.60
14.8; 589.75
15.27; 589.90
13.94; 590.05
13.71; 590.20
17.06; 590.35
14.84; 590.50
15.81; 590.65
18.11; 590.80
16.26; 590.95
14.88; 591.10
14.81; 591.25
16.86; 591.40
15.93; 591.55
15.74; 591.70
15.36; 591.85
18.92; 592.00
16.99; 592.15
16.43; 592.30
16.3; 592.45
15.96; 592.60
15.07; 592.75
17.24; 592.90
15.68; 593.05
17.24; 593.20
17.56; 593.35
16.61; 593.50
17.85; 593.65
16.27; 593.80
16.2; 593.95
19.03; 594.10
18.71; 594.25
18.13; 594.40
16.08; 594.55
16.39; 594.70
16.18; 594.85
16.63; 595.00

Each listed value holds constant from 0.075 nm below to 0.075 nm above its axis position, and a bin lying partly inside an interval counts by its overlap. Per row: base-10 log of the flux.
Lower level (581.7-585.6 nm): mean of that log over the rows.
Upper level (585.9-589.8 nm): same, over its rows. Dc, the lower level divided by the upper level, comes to 1.03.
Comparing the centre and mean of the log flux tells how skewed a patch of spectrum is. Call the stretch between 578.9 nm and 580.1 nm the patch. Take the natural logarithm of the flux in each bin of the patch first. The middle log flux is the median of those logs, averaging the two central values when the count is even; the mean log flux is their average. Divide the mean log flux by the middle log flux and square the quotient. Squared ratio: 1.01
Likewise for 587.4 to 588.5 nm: 1.00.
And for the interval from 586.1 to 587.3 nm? 1.01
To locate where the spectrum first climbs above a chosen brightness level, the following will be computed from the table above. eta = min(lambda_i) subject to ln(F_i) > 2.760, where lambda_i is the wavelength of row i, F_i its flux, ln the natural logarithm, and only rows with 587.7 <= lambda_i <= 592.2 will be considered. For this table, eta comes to 587.80 nm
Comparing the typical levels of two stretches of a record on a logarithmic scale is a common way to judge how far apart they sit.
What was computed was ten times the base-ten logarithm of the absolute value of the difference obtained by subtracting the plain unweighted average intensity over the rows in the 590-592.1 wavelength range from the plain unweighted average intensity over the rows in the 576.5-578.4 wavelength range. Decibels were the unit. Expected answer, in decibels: 0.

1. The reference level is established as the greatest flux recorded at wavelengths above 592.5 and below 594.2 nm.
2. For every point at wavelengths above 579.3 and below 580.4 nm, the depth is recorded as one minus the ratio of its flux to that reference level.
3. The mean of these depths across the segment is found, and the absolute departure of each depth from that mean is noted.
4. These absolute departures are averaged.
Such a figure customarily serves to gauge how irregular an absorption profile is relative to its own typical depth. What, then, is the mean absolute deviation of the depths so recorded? 0.045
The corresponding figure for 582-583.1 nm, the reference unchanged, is 0.030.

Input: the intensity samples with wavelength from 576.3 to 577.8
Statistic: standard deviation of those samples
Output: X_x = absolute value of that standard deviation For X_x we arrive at 1.2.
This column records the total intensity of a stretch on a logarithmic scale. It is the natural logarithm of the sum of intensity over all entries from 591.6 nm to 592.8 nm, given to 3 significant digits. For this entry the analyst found 4.87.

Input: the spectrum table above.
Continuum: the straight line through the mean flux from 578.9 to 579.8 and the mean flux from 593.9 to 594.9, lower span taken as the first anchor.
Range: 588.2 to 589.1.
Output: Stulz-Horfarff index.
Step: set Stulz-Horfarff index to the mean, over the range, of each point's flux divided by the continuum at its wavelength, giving 0.90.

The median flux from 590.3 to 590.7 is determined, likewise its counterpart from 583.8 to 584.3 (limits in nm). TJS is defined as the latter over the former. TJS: 1.07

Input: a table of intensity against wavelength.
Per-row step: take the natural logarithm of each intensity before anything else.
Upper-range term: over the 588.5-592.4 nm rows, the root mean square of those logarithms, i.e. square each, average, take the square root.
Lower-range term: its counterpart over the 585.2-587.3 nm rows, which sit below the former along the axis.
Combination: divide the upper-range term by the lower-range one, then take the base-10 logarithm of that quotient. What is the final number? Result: -0.015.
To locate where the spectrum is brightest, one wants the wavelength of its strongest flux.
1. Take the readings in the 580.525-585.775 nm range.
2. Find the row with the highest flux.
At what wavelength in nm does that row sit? 581.95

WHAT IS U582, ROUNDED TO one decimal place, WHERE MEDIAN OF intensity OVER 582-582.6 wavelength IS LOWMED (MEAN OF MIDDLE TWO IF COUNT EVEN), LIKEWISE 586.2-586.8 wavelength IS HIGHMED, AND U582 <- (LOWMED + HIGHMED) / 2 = 16.7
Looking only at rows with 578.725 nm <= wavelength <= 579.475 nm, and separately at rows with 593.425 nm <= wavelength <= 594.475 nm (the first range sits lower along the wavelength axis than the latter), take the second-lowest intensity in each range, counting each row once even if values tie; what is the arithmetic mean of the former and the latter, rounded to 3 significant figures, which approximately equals 16.1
